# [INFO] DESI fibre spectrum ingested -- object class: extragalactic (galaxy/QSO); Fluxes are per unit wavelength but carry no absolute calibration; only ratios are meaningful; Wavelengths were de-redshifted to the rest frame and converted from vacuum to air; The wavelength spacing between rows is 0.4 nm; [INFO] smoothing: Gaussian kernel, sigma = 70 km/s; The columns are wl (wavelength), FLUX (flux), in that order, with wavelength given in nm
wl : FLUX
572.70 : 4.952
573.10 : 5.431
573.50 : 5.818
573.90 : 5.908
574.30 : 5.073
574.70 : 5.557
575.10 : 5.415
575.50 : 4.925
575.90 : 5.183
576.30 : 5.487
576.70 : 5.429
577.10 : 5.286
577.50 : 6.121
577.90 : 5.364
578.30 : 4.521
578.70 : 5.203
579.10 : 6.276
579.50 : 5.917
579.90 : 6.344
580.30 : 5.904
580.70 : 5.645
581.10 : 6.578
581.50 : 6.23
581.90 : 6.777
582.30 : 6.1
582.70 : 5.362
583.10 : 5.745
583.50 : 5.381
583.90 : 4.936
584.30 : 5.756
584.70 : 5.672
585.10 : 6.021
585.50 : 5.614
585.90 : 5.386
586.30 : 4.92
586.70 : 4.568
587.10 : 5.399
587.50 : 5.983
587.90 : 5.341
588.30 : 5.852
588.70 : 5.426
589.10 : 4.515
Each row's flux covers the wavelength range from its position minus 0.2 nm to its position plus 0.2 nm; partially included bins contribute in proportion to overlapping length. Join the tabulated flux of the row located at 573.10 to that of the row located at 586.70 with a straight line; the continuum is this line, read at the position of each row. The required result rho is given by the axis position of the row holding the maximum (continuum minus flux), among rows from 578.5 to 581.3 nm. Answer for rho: 578.70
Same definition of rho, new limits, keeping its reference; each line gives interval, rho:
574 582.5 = 578.30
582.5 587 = 586.70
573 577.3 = 575.50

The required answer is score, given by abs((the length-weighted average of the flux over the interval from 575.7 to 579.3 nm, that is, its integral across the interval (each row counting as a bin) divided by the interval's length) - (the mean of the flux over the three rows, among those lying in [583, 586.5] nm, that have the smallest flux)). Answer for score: 0.4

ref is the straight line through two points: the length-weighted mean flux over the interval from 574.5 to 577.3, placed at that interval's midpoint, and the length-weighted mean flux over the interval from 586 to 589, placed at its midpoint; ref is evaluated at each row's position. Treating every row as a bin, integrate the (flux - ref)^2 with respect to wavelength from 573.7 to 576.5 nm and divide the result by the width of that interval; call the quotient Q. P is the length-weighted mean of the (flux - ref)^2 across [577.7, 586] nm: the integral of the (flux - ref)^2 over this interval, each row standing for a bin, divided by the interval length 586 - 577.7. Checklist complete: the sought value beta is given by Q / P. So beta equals 0.21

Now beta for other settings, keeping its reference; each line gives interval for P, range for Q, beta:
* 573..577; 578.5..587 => 4.92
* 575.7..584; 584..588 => 0.46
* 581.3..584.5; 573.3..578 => 0.26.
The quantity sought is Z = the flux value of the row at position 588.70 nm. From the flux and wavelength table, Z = 5.426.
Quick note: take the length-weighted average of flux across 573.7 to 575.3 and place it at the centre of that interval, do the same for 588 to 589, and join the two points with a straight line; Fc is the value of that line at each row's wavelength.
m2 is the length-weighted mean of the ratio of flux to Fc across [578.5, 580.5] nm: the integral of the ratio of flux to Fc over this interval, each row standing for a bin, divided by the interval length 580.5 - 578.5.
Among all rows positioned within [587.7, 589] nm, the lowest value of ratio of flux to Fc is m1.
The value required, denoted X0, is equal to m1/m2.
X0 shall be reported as 0.90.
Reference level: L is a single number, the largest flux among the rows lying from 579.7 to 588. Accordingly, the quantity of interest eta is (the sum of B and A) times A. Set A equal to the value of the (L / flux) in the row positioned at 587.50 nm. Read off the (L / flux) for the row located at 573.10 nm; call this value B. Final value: 2.70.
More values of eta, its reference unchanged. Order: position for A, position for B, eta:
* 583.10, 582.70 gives 2.88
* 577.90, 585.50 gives 3.12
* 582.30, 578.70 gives 2.68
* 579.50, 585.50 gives 2.69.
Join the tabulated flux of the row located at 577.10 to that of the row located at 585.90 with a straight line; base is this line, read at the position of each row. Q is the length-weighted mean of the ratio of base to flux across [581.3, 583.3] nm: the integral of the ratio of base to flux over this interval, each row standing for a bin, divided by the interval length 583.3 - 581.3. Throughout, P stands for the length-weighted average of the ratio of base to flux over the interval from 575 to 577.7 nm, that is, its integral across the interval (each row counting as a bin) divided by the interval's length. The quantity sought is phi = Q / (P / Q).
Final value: 0.8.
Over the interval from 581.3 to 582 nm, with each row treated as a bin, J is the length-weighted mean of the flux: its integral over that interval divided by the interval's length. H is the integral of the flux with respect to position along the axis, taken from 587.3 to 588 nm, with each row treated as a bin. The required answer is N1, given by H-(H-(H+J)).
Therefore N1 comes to 10.5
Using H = 4.00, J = 6.5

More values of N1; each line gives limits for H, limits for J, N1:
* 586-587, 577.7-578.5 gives 9.8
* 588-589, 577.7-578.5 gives 10.4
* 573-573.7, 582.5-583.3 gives 9.5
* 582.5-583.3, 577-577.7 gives 10.2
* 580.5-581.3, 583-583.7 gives 10.4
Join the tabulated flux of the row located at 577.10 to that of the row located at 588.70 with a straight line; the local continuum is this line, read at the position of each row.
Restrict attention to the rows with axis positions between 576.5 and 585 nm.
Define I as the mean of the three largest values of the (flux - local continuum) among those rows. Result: 1.2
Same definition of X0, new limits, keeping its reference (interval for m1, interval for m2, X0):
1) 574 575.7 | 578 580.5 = 0.87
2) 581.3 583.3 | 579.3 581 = 0.90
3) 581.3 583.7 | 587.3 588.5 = 0.94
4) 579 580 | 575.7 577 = 1.10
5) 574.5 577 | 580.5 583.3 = 0.81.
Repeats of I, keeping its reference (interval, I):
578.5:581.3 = 1.1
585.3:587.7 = 0.3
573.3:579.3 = 0.8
